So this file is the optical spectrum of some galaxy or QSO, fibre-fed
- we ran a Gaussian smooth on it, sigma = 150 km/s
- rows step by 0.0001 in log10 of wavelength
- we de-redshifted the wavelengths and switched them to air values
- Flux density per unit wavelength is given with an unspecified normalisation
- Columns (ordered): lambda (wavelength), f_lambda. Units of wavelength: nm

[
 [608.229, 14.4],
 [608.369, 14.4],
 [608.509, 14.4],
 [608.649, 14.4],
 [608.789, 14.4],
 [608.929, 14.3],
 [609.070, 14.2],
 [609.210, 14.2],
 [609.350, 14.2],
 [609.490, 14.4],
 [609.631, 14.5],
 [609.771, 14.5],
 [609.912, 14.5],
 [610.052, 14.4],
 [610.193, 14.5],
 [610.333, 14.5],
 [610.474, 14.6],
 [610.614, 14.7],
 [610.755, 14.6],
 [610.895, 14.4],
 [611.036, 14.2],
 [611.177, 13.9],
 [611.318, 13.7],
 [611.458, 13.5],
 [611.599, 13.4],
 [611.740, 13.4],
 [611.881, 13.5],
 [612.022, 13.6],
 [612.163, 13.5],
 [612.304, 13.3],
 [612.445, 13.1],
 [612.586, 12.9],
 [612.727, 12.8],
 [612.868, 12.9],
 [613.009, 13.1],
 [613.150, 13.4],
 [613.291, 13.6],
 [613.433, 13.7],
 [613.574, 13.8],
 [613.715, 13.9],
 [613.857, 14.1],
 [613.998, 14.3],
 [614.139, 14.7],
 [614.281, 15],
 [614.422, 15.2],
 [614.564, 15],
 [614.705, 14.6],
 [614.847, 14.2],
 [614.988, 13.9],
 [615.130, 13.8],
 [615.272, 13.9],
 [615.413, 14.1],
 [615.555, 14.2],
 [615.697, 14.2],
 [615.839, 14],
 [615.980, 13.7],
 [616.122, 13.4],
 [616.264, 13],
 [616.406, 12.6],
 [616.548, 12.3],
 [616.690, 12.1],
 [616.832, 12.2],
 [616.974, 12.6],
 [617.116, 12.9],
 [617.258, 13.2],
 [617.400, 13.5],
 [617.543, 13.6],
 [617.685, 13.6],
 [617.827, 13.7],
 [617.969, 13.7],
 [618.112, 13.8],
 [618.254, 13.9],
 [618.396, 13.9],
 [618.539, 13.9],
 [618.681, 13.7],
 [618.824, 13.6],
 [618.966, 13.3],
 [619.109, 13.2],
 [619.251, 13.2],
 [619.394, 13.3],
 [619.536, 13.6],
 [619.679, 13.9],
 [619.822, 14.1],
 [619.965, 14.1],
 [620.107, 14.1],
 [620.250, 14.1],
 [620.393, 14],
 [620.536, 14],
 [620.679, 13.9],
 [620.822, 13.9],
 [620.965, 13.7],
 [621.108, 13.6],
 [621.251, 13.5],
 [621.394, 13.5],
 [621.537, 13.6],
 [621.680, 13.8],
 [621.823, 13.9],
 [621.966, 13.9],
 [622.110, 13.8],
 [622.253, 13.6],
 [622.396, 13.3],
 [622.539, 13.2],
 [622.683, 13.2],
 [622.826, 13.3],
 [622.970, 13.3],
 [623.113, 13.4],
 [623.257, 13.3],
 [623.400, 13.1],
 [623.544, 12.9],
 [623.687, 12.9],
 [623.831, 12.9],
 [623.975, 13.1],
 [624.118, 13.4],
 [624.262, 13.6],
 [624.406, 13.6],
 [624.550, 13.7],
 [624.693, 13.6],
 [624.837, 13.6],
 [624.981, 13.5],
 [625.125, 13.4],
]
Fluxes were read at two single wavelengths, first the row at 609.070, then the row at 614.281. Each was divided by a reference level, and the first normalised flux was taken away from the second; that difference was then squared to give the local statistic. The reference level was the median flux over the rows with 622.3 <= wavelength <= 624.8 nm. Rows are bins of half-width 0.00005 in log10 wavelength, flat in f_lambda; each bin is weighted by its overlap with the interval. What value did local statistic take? 0.0036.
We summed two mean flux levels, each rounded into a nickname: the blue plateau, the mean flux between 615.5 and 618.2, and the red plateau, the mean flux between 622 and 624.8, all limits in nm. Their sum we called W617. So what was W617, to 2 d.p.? 26.61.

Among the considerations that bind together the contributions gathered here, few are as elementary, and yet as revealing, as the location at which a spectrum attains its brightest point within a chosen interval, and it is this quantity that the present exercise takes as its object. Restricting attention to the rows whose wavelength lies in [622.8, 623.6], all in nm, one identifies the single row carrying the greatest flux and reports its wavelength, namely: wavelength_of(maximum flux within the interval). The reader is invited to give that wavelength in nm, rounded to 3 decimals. 623.113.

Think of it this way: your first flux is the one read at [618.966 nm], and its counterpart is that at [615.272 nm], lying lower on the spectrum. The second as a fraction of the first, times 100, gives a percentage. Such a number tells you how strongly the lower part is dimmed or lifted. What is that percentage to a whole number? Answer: 105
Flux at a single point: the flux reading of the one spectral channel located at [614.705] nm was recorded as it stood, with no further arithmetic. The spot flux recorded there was 14.6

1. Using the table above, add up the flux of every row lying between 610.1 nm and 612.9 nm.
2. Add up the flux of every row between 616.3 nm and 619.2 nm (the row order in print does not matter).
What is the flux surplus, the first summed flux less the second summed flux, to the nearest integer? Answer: 10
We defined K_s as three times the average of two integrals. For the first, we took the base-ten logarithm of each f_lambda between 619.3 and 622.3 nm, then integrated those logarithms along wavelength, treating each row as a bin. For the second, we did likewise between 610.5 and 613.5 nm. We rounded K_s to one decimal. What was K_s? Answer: 10.2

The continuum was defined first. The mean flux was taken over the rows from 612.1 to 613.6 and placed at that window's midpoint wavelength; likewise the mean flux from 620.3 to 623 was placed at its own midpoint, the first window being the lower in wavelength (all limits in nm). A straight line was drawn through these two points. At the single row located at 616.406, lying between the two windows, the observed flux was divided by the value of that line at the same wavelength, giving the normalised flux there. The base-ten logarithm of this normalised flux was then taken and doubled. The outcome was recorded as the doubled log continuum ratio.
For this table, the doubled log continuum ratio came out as -0.055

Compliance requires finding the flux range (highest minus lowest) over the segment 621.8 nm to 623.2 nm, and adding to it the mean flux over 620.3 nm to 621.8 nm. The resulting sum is 14.5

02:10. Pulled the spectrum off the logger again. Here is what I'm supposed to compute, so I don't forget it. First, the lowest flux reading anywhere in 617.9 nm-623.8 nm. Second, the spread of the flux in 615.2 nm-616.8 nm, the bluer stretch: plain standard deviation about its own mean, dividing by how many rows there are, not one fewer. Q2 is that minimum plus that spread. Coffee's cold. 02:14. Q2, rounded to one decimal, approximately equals 13.6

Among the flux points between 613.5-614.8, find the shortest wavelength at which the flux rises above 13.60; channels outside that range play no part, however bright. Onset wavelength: 613.574 nm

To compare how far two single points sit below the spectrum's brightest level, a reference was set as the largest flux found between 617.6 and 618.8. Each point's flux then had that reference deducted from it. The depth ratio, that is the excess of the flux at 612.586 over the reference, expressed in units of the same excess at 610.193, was -1.7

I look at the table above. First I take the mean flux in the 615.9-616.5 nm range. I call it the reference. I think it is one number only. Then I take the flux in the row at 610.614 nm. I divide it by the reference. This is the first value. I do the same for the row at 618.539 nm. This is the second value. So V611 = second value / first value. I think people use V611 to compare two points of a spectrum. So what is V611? 0.946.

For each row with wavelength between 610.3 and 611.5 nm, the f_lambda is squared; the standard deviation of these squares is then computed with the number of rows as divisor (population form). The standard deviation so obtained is 12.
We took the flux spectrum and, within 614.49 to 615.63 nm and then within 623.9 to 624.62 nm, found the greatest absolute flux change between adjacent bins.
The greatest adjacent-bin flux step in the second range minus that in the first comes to -0.10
